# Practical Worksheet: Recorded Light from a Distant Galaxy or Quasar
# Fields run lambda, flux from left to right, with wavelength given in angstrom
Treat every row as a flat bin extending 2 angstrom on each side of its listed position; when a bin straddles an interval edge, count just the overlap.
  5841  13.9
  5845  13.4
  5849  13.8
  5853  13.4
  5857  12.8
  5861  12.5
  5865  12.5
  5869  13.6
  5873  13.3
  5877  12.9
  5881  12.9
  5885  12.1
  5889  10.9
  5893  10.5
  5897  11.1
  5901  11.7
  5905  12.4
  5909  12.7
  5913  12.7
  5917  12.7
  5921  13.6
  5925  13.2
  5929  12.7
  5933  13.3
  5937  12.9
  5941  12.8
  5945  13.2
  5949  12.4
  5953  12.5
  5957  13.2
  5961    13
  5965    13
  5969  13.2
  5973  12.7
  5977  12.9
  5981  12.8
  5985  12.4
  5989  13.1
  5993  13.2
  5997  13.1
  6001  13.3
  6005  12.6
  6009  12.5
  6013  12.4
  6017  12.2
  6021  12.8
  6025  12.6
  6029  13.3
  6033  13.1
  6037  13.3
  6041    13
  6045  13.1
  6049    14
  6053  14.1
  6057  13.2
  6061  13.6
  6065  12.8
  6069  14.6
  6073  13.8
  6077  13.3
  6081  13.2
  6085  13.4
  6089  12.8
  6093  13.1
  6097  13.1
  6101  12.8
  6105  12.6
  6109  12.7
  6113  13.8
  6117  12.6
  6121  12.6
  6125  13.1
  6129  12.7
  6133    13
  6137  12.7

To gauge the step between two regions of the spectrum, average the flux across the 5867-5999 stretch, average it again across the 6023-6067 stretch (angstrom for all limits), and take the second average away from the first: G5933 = -0.59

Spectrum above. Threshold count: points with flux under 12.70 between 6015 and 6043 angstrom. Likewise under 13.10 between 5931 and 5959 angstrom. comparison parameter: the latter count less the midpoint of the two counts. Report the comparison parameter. 1.0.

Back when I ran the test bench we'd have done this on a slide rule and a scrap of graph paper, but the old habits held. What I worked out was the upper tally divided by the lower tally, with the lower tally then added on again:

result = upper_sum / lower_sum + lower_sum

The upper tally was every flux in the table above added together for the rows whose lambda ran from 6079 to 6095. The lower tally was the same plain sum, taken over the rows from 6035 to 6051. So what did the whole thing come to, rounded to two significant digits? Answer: 54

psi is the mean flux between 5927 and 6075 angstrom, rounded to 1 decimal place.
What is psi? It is 13.0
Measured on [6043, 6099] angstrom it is 13.4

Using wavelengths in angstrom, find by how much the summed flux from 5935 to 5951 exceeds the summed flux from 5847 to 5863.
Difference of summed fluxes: -1.2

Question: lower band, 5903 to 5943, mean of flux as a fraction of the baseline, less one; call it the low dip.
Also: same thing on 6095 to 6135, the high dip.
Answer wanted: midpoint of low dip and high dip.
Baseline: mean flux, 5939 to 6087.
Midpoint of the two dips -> -0.013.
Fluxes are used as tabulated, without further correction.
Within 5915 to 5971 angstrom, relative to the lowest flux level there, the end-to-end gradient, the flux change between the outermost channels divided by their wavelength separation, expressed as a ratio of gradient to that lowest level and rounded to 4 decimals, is 0.0008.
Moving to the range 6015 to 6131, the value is 0.0004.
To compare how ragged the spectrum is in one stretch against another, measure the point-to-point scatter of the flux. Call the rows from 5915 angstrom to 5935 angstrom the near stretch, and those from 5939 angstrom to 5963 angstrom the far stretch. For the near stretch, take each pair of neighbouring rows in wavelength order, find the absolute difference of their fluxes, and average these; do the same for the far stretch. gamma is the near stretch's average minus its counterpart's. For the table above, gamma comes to 0.16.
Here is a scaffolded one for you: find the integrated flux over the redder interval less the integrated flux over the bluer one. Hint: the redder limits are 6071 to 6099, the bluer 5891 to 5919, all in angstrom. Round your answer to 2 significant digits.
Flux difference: 36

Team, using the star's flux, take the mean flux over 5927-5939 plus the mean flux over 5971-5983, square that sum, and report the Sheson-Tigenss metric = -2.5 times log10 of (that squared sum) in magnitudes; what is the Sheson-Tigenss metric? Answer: -7.06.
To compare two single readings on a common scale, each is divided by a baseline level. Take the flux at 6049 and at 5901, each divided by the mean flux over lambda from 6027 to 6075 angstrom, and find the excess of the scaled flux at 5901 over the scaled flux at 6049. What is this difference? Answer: -0.17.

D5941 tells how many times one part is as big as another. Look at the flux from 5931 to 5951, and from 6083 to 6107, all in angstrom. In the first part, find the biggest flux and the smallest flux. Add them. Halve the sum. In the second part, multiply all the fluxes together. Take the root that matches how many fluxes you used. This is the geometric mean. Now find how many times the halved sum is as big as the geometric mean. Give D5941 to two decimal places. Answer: 0.99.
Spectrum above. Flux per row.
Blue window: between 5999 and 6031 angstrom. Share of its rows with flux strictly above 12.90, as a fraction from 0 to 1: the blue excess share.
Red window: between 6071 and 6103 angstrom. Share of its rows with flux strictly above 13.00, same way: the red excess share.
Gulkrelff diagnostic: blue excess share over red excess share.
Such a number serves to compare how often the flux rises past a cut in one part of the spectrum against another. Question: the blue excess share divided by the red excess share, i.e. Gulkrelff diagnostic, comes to 0.33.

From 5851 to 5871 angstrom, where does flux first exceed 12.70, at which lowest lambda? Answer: 5853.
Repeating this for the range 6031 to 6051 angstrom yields 6033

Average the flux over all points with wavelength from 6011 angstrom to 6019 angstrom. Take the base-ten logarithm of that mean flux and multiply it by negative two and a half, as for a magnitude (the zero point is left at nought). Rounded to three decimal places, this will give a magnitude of -2.725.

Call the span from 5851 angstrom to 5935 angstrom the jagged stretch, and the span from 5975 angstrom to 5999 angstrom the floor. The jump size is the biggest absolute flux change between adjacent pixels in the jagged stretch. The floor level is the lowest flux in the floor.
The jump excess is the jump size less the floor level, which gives -11.2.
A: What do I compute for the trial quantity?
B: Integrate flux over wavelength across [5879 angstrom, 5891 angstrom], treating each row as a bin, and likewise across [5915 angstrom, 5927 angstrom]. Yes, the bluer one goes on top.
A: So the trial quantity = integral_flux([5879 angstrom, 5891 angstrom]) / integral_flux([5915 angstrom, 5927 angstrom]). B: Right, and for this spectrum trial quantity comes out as 0.91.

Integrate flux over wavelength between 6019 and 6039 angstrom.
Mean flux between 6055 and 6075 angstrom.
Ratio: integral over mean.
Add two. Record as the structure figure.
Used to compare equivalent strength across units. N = 21.1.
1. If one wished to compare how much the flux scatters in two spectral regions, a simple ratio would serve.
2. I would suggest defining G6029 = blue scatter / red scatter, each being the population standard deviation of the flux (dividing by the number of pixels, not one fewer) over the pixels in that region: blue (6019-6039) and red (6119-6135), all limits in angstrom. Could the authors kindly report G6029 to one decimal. 1.4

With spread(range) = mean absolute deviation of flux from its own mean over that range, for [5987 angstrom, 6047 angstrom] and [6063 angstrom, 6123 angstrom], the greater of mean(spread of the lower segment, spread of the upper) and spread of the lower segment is 0.4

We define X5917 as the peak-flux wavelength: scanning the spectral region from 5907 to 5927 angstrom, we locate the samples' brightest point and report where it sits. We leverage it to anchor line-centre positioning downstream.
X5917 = 5921 angstrom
